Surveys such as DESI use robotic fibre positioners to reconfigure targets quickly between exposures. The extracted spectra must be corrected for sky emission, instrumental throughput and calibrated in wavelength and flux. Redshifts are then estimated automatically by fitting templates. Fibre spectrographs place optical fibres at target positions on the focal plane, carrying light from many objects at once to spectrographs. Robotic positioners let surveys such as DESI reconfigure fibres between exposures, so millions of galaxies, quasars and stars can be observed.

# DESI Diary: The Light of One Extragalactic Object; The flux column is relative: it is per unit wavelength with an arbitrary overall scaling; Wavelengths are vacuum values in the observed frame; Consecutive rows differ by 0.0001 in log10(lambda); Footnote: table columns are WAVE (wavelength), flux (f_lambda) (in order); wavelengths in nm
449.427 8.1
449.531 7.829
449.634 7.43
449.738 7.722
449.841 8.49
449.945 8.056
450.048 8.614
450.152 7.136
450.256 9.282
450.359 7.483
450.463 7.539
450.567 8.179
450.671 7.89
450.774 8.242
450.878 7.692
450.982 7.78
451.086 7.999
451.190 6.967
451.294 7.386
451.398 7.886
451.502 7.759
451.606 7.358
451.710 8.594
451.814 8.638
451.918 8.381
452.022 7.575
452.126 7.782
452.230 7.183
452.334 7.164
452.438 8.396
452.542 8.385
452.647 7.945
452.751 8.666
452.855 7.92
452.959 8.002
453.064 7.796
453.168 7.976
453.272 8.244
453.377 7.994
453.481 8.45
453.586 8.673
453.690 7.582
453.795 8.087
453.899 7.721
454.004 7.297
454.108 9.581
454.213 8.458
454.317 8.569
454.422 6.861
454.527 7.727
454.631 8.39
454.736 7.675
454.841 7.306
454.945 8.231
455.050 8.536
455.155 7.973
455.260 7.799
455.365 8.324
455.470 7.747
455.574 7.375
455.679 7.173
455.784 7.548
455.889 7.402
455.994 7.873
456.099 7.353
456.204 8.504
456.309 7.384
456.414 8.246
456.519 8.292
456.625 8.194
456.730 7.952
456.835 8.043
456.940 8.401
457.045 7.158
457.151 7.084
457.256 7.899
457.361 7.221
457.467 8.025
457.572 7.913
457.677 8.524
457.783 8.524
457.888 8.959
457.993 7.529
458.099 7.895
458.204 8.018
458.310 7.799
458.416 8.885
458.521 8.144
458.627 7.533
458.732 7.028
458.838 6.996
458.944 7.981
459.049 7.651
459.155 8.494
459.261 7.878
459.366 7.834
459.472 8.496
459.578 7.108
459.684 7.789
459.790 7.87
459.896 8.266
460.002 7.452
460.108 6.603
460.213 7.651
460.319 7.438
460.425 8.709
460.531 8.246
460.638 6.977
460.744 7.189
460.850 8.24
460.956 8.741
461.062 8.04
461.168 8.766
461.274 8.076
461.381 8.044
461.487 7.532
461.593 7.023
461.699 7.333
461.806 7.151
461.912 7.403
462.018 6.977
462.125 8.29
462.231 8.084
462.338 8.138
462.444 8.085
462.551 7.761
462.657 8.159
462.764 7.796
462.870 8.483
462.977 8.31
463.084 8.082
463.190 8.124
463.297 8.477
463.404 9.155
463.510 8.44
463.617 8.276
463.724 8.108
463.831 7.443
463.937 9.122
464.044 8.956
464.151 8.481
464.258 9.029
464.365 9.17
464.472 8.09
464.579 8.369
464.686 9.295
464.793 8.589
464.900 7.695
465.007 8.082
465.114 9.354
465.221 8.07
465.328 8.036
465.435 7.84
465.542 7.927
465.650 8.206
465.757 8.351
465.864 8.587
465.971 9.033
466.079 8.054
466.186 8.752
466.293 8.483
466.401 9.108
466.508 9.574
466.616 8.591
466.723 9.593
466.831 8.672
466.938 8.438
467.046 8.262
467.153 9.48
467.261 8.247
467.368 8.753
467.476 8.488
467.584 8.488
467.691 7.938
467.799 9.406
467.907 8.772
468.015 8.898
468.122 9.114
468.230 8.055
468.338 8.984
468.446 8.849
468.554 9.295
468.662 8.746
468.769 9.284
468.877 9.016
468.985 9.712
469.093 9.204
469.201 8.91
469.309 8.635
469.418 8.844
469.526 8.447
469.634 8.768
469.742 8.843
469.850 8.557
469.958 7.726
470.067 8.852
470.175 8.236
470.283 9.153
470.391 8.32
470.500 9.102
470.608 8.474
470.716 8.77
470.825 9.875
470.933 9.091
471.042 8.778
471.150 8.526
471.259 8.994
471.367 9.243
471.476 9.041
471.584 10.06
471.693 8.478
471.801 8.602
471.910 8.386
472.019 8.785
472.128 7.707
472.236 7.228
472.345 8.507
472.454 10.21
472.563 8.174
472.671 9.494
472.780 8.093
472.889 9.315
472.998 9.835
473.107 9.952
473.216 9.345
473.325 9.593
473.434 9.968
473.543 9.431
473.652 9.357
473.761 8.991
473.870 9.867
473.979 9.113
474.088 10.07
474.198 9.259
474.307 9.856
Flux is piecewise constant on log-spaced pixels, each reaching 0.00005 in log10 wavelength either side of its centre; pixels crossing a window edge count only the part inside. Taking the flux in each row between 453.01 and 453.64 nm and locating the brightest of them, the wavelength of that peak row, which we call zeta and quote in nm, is 453.586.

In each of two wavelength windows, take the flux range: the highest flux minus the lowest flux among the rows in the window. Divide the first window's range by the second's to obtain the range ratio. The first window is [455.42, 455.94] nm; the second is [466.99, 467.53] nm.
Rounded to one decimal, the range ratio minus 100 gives -99.5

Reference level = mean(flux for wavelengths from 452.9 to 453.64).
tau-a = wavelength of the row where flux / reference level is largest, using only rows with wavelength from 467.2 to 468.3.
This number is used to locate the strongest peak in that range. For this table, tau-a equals 467.799 nm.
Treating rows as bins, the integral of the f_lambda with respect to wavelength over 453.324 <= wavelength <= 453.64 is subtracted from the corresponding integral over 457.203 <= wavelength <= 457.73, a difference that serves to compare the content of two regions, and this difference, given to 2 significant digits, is 1.5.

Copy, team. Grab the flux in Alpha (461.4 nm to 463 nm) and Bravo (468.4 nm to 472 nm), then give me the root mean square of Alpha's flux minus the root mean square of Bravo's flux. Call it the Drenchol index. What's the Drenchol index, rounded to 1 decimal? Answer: -1.1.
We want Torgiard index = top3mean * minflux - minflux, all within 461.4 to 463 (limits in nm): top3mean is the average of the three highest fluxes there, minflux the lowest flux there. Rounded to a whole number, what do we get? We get 51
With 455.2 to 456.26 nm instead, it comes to 52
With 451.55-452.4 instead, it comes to 54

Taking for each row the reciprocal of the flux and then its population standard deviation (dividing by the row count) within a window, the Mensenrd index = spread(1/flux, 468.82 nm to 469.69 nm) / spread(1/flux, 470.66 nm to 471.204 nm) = 0.80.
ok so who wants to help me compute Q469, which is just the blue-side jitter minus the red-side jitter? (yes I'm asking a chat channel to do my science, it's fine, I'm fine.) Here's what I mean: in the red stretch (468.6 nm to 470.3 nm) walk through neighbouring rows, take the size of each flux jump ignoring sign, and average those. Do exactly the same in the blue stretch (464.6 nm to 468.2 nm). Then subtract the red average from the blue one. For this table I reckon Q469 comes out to 0.09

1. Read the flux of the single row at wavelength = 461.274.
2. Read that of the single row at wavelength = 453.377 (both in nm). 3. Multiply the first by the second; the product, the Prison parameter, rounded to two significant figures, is 65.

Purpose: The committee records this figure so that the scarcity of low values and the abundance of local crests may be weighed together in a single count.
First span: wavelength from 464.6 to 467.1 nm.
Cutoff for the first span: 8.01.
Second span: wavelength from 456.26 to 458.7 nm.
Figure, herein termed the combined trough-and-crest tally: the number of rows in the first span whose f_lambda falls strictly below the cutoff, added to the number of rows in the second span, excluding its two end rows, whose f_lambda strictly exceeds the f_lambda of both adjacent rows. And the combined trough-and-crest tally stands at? 10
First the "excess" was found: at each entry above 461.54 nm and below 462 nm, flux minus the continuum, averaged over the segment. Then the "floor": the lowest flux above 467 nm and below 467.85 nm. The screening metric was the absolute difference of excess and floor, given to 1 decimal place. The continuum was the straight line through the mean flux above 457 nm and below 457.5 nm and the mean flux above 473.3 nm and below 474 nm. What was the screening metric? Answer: 8.7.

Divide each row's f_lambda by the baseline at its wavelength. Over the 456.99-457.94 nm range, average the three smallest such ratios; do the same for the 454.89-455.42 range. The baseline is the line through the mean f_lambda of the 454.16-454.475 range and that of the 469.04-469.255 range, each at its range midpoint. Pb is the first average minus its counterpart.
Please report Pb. -0.12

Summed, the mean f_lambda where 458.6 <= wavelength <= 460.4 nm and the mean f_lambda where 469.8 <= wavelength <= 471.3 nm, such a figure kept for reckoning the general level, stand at 16.4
